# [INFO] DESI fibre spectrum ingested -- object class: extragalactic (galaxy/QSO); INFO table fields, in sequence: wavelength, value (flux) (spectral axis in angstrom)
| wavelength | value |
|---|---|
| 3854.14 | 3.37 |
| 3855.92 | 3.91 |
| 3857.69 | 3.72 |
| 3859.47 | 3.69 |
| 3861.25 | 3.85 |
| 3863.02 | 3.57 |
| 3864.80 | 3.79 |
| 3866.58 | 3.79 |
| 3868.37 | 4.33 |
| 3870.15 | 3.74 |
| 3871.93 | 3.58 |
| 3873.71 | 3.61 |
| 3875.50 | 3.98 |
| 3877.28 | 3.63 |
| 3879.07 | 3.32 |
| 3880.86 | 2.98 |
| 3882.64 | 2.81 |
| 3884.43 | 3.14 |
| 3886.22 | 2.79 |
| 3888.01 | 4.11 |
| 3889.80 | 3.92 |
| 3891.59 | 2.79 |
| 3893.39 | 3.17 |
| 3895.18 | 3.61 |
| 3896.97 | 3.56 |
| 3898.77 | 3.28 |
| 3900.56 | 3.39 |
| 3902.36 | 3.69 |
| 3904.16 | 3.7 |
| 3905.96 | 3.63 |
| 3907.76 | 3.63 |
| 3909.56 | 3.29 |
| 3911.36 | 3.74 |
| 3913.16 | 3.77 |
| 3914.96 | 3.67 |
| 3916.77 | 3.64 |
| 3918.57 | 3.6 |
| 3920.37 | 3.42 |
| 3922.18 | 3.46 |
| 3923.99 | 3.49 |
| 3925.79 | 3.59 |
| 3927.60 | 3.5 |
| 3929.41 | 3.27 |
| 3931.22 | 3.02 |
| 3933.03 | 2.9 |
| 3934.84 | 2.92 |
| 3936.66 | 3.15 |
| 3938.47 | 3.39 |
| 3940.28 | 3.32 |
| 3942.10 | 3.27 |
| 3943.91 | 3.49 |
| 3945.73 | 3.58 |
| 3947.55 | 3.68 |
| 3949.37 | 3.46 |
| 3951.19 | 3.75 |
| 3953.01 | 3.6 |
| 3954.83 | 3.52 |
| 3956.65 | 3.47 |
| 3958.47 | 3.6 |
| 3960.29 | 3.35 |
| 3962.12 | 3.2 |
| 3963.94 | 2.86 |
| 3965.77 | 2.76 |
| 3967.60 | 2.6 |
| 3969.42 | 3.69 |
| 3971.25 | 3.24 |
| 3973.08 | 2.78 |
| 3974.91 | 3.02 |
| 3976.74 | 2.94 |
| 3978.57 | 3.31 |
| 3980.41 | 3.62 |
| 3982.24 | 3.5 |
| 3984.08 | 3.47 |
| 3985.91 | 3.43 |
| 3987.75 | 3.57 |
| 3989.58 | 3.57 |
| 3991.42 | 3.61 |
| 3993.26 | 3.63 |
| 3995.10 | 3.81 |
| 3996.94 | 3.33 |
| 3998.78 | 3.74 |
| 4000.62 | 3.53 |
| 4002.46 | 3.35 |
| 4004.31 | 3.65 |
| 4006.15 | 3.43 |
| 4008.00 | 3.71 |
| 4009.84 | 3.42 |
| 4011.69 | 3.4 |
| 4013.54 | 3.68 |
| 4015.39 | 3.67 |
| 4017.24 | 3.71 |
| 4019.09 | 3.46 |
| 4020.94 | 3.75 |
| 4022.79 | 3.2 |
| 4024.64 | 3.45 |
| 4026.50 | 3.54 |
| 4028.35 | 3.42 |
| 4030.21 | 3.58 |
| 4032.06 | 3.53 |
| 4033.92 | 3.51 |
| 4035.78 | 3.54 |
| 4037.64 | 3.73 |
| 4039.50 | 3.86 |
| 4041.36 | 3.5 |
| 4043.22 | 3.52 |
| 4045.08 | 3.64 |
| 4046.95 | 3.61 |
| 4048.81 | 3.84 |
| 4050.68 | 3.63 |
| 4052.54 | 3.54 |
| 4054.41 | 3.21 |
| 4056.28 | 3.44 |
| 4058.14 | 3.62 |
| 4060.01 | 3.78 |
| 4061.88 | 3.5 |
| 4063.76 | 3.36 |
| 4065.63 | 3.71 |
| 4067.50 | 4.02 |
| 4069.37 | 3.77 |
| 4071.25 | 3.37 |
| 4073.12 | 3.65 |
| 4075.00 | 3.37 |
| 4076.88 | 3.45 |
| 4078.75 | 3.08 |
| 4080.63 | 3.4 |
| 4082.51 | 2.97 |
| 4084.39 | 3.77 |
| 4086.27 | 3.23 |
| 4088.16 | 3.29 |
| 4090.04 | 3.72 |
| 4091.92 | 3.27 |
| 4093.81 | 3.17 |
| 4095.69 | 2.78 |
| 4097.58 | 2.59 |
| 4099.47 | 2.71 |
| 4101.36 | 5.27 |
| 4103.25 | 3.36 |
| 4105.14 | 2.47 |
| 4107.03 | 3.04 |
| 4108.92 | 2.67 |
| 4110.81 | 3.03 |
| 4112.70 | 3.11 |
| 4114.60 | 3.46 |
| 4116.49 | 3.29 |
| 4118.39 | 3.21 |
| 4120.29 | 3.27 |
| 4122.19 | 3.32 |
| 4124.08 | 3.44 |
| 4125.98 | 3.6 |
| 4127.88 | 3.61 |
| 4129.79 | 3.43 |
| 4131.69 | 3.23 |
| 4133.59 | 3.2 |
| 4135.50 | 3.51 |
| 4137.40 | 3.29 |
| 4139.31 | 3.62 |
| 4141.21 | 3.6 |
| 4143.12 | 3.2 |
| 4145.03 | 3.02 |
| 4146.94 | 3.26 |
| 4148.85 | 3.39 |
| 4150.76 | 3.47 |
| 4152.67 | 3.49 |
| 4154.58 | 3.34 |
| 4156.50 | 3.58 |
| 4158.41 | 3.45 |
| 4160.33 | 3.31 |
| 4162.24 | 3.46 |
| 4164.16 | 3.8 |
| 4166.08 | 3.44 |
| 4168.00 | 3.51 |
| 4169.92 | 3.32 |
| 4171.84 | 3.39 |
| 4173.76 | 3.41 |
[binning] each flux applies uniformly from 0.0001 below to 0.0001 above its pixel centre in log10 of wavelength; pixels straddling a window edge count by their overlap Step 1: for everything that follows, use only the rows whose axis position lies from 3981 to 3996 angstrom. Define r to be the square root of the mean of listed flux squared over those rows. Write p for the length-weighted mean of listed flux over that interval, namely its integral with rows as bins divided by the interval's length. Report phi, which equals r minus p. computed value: 0.001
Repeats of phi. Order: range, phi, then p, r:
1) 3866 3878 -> 0.006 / 3.81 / 3.82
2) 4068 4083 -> -0.022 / 3.41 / 3.39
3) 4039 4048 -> 0.010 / 3.62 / 3.63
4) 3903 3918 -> 0.003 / 3.63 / 3.64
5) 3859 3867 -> -0.001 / 3.74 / 3.74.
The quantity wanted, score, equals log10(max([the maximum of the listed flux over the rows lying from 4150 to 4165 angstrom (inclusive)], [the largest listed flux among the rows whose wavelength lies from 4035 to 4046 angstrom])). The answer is 0.587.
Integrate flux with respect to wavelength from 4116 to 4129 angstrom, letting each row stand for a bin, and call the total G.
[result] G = 44.1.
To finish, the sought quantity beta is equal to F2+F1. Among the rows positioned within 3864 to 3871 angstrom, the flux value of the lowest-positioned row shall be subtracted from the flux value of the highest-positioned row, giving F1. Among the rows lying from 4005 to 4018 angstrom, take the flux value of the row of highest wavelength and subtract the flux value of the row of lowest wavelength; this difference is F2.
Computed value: 0.2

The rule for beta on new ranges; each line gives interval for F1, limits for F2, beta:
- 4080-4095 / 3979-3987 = -0.4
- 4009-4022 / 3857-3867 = 0.4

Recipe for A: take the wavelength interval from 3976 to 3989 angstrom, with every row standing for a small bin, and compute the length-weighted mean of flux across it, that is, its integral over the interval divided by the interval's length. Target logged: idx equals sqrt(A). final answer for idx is 1.85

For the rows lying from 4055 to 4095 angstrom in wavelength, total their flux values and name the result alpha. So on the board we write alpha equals 72.9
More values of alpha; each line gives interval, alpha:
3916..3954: 71.5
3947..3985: 69.4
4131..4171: 71.5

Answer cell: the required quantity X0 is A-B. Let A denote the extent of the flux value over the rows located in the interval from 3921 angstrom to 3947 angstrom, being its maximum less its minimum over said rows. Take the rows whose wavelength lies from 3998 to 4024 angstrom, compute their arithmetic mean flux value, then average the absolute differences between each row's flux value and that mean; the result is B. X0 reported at 0.54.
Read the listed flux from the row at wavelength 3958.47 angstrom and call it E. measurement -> 3.6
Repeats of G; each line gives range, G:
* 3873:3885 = 40.2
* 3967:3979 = 37.1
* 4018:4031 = 45.3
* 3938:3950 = 41.5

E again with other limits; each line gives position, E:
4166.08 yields 3.44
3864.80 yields 3.79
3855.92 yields 3.91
